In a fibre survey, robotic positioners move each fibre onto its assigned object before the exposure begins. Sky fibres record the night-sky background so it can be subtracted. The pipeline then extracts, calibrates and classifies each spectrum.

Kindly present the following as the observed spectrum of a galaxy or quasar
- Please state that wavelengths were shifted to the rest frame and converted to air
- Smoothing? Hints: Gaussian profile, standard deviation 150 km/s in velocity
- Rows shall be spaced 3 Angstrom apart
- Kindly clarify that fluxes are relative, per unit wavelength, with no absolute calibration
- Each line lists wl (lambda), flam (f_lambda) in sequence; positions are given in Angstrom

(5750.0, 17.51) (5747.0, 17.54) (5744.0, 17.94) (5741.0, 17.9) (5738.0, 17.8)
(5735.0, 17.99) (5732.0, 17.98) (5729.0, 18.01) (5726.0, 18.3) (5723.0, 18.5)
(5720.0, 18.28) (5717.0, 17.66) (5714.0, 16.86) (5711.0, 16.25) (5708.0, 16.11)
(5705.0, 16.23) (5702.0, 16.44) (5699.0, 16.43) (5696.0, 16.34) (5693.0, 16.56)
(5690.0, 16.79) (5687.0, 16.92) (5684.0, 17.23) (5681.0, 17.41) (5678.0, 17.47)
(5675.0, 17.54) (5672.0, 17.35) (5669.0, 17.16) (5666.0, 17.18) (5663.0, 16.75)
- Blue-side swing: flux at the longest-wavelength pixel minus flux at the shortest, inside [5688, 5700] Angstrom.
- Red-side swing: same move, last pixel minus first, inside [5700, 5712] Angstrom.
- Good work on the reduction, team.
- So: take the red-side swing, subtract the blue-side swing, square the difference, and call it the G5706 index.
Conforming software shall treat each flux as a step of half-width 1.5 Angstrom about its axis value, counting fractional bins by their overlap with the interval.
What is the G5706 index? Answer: 0.03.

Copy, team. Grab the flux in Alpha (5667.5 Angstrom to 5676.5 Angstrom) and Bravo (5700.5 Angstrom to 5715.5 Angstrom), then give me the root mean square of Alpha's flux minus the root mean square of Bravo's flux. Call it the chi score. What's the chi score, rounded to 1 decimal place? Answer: 1.0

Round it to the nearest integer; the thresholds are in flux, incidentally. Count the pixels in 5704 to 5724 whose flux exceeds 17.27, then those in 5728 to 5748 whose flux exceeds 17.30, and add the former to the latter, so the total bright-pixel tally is 10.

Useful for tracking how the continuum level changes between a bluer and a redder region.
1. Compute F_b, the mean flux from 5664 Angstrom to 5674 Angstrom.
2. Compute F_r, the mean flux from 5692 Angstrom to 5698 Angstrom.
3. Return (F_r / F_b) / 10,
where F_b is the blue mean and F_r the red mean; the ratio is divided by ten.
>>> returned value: 0.095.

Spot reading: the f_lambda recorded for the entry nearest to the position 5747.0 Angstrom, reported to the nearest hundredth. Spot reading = 17.54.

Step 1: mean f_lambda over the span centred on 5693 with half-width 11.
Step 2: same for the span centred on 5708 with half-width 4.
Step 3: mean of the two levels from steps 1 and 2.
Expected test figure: 16.4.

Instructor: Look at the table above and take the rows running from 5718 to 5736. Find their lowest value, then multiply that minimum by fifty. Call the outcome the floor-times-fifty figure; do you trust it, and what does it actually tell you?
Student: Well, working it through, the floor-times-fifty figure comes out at 899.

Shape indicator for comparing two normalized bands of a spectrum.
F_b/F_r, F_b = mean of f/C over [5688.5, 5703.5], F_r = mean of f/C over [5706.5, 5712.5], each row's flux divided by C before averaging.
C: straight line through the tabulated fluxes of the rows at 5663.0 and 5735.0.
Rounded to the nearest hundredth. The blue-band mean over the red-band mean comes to 1.03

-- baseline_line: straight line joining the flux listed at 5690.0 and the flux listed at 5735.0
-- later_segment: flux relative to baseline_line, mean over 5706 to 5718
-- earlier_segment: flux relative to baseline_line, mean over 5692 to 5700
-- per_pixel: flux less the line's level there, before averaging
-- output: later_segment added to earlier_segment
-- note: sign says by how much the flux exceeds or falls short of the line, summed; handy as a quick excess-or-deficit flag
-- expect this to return -1.2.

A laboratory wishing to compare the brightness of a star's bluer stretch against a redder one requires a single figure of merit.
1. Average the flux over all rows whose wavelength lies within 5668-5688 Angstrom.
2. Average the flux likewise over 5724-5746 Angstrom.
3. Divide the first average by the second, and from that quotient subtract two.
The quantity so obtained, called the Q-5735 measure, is -1.04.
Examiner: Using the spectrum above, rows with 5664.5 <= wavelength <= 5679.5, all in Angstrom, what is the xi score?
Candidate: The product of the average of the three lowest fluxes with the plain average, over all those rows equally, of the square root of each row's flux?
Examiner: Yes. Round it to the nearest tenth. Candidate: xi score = 71.7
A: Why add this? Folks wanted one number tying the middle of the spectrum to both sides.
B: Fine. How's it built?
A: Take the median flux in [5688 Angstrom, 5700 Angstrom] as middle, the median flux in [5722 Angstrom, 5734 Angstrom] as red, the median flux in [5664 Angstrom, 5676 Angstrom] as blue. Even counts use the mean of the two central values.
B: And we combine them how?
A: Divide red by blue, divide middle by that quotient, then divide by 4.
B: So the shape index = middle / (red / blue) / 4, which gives 3.9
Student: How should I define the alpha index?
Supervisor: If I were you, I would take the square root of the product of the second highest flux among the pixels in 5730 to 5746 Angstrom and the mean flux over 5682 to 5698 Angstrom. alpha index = 17.4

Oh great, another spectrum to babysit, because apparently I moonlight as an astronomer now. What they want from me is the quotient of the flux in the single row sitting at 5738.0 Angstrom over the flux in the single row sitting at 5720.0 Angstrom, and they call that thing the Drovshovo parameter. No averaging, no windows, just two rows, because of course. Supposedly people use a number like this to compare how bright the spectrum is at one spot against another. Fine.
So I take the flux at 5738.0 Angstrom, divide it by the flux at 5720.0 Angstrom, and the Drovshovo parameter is 0.97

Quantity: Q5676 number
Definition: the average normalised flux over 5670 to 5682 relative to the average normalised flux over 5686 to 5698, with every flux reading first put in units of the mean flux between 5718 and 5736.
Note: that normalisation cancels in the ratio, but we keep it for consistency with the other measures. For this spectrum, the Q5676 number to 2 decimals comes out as 1.05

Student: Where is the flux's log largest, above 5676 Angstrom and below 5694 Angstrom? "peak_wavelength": 5678.0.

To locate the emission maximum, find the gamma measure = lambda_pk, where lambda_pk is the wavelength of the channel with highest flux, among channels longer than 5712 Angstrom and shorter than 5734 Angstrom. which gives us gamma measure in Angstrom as 5723.0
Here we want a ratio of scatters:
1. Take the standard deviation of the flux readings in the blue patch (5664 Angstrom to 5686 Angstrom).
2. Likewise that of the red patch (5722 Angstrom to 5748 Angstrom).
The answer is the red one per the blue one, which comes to 1.9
